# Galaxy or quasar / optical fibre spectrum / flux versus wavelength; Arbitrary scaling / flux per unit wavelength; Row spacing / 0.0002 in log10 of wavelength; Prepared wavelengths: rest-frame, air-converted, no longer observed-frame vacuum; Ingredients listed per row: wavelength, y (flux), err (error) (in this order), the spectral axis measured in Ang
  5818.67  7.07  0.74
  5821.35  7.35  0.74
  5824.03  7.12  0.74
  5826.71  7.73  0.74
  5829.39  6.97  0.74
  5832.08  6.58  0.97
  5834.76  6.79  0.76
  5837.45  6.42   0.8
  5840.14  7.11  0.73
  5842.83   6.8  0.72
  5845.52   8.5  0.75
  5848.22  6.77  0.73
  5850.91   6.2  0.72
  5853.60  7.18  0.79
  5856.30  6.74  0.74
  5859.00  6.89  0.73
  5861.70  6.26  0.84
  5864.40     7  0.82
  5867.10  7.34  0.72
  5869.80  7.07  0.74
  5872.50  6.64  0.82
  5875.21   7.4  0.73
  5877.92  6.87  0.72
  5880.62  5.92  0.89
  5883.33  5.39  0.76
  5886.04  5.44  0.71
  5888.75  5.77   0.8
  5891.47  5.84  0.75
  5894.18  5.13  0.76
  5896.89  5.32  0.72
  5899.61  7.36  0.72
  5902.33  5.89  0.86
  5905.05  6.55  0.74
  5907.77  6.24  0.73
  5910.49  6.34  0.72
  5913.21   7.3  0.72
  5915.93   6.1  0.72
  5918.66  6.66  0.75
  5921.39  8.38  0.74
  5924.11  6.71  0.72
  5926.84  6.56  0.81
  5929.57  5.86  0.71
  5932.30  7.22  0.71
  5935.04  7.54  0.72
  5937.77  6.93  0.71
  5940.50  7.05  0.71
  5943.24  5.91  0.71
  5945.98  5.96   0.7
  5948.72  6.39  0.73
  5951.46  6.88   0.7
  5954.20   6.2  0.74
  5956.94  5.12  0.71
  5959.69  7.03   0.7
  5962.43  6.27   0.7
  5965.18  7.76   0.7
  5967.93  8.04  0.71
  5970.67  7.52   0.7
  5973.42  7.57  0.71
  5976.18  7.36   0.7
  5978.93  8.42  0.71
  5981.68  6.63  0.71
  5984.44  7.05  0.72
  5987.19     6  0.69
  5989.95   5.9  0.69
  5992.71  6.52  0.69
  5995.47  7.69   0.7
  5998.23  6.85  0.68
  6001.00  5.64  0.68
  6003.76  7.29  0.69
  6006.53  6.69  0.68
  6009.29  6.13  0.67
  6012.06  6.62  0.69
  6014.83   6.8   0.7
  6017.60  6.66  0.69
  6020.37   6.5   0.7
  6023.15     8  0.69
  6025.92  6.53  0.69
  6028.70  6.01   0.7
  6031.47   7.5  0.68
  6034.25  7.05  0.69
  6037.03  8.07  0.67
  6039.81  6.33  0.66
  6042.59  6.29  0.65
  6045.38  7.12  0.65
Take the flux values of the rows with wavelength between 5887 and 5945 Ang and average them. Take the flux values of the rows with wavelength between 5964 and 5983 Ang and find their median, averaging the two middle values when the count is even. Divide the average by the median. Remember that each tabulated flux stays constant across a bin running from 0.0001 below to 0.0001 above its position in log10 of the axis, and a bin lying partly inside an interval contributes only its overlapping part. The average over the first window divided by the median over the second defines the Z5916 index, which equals 0.86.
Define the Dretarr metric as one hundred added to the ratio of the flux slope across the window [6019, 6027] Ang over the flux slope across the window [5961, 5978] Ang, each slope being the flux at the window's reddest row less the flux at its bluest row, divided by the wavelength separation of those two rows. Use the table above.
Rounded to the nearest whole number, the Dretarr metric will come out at 100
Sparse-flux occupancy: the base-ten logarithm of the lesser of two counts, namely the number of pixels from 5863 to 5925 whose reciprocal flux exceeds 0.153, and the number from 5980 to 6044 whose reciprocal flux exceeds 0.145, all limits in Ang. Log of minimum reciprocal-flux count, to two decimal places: 1.04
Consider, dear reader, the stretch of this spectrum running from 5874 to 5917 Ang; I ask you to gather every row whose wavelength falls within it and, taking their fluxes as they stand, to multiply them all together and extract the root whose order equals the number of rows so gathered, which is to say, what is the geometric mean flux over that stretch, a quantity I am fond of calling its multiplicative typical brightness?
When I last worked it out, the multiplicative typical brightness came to 6.1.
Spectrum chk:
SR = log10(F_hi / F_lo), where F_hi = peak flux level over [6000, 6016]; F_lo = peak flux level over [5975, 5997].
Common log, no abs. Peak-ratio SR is -0.063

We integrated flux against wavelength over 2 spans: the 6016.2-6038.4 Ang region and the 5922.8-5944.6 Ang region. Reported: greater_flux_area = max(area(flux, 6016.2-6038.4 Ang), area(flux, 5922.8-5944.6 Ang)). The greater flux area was 156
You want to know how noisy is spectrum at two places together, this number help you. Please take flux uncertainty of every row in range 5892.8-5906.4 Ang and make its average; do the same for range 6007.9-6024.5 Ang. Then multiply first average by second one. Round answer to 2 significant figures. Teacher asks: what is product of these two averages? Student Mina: 0.52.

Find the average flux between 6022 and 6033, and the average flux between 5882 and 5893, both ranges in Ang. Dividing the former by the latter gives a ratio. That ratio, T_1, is 1.25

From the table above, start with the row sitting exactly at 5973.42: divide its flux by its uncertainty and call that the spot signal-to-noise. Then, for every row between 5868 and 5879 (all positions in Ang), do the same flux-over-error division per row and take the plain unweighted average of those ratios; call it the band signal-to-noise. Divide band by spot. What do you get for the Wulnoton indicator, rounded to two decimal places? 0.88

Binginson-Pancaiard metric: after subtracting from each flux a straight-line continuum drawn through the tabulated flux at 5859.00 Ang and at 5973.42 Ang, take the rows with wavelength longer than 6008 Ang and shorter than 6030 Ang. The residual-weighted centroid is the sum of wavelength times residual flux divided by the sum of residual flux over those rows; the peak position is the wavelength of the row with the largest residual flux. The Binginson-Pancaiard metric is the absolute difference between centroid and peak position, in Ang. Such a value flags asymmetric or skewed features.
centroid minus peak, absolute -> 4.3 Ang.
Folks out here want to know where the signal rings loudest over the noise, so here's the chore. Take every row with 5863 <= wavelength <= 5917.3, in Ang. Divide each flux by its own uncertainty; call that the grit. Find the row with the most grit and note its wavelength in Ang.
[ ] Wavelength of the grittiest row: 5899.61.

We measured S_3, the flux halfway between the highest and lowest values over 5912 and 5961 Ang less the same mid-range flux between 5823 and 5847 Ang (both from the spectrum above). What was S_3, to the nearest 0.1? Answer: -0.7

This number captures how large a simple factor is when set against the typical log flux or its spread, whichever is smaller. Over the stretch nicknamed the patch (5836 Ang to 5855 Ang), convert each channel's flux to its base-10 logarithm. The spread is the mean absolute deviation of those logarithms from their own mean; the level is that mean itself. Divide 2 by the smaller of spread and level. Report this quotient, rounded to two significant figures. 64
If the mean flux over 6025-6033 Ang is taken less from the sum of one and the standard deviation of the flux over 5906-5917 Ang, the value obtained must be -5.2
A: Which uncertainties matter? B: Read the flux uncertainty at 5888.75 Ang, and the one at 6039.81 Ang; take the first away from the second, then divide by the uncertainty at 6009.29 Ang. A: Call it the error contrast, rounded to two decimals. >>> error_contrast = -0.21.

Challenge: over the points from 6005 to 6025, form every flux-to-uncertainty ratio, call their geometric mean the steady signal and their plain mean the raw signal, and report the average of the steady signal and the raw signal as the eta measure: 9.8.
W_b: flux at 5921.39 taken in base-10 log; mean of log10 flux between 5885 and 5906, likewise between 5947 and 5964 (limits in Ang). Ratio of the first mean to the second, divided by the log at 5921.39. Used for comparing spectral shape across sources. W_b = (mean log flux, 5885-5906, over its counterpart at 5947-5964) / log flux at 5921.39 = 1.04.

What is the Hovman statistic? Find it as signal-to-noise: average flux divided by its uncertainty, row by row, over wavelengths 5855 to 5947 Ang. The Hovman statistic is 8.75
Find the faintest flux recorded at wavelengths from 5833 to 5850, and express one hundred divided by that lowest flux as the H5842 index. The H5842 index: 15.6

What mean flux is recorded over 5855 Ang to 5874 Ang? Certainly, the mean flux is 6.85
